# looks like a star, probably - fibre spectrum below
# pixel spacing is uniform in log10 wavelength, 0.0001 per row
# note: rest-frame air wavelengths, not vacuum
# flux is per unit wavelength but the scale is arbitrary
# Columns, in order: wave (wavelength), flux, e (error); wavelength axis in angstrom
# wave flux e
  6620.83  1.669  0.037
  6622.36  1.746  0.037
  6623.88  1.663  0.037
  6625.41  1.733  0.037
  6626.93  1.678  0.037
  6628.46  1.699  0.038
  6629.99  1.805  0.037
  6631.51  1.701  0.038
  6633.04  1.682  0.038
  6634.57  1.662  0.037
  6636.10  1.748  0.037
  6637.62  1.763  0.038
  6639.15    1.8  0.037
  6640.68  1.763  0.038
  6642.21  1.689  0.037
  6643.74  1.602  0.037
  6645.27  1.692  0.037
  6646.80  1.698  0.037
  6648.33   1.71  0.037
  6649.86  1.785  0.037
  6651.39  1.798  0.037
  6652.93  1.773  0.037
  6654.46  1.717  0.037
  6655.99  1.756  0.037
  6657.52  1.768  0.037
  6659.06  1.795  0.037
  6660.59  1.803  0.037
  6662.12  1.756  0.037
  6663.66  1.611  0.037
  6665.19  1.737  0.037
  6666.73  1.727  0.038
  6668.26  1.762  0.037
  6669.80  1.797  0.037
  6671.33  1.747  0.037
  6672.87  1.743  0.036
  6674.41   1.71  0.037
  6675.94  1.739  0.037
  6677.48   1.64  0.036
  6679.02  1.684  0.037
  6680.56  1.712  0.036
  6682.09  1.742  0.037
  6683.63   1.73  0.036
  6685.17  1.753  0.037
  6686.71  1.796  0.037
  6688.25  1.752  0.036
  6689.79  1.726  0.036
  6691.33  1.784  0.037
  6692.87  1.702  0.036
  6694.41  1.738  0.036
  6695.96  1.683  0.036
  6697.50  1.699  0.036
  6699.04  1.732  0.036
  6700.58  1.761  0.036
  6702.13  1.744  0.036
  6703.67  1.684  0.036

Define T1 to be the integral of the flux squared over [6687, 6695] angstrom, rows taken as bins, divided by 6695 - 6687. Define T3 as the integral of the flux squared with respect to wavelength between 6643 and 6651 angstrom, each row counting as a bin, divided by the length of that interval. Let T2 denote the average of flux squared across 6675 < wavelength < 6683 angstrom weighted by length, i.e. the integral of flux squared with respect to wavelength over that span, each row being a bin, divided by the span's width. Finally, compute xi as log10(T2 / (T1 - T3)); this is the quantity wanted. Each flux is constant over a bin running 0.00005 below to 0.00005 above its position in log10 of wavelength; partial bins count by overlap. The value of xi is 1.32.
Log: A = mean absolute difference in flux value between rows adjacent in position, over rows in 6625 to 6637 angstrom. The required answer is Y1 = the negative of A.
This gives -0.059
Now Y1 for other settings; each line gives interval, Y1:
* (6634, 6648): -0.054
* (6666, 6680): -0.041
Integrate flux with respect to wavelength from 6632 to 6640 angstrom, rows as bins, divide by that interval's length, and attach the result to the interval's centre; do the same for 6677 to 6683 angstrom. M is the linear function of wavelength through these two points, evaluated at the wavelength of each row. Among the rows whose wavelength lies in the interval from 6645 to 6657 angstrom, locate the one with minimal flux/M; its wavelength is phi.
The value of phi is 6645.27 angstrom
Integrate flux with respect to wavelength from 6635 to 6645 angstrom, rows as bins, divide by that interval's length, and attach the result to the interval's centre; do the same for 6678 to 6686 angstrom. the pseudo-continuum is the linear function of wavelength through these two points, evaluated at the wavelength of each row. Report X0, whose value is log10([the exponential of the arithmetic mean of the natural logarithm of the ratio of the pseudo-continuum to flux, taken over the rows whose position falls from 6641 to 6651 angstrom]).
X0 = 0.007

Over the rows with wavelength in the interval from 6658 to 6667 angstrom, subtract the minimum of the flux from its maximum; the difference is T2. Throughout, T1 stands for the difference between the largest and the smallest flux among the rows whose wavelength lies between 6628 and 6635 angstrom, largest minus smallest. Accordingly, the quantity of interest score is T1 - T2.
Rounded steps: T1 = 0.14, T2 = 0.19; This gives -0.05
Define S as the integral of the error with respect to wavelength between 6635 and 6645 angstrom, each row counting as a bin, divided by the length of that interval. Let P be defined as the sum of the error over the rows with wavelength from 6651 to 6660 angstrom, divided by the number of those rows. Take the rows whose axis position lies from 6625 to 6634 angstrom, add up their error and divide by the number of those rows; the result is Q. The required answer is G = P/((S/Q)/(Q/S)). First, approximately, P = 0.0370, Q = 0.0375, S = 0.0373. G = 0.0374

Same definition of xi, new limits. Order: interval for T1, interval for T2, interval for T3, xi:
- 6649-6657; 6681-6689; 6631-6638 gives 1.20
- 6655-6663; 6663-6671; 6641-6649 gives 0.99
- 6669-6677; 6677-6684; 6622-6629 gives 1.31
